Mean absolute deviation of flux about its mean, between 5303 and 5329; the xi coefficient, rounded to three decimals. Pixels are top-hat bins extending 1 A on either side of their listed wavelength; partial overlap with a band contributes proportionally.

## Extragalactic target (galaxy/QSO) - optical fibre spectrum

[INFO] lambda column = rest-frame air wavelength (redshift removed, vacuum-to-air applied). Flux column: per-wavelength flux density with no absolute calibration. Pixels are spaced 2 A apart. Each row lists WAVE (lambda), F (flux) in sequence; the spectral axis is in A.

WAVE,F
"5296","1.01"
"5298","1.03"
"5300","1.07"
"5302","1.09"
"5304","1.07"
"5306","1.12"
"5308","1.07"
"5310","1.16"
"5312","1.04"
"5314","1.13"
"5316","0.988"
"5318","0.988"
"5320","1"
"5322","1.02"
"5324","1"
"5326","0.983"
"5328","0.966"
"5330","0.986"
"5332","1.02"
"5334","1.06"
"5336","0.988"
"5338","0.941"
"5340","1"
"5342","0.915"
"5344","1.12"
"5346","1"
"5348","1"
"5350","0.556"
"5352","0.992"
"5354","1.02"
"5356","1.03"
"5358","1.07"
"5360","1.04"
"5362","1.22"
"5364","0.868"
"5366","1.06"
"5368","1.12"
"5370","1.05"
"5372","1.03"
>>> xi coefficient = 0.053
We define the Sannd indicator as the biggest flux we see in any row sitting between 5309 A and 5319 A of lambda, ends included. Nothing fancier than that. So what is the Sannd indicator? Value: 1.16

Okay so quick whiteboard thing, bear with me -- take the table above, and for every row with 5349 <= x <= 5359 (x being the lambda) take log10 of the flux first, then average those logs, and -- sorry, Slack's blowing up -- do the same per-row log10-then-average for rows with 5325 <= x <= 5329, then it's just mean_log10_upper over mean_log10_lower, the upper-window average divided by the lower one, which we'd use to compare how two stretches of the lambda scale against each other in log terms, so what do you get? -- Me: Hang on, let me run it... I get 3.7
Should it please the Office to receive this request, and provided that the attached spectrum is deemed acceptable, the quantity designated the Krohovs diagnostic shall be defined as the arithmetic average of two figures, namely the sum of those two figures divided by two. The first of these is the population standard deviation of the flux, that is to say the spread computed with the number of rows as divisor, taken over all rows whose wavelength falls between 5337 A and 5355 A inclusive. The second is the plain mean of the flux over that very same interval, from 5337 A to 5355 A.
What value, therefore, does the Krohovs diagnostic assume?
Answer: 0.549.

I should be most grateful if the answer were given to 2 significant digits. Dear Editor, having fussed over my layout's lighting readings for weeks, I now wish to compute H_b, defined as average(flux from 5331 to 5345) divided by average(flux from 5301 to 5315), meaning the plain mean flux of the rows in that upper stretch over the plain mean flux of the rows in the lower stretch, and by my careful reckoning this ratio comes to 0.92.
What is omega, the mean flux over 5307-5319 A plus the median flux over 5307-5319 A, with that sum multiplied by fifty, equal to 106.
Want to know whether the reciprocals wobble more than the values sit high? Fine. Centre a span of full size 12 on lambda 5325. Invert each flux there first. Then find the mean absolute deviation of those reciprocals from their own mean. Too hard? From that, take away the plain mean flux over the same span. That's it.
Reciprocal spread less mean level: -0.98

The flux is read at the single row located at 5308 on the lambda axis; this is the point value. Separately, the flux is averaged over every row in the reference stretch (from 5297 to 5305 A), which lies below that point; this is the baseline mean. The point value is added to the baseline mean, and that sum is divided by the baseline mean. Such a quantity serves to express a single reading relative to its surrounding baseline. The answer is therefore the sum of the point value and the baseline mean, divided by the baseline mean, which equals 2.00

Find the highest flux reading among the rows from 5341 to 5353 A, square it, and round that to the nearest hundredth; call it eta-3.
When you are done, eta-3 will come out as 1.25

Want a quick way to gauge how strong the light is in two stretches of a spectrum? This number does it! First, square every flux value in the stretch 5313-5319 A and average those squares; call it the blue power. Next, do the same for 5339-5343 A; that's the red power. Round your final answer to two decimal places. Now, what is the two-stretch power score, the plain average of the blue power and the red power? 1.00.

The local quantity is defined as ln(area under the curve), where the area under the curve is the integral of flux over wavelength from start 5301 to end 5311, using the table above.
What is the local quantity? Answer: 2.40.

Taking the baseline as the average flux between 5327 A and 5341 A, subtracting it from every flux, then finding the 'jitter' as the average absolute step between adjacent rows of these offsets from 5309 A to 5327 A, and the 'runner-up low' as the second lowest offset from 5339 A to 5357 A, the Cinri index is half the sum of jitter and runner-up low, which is -0.01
